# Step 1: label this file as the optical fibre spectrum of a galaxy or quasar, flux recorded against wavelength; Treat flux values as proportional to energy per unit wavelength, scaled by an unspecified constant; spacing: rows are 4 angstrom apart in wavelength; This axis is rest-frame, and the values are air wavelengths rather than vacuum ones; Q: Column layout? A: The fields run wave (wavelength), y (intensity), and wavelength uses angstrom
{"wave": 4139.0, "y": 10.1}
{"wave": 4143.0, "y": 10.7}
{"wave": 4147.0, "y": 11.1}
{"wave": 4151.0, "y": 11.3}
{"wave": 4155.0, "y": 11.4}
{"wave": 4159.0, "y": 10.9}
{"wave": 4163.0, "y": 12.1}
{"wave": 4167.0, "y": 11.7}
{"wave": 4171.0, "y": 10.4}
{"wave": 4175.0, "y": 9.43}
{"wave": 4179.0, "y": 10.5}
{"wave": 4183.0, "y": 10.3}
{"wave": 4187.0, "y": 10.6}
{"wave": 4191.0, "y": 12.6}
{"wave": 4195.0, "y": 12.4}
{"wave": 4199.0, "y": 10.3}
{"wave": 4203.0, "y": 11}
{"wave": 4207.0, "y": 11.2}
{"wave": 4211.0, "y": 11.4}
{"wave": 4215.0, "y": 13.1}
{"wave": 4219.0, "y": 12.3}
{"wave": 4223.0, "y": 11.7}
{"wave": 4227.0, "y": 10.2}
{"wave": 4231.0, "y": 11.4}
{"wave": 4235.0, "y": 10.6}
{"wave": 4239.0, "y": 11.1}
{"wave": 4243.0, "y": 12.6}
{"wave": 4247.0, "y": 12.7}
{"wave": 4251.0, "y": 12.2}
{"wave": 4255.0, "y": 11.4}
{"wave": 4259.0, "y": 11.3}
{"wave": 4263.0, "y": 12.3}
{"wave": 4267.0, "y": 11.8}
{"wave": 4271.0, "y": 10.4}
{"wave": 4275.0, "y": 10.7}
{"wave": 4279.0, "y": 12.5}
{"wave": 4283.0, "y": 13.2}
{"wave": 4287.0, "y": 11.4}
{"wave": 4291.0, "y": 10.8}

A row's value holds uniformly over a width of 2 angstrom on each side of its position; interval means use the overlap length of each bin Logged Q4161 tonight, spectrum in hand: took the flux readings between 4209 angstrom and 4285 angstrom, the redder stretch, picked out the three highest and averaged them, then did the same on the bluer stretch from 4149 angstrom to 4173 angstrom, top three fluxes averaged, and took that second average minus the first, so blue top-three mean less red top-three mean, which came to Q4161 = -1.3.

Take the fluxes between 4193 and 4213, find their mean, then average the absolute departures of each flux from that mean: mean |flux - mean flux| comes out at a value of 0.51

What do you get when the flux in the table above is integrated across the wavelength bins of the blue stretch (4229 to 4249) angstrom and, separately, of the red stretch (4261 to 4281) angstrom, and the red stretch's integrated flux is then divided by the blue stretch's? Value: 0.99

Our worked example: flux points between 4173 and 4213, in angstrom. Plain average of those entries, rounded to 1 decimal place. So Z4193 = 11.0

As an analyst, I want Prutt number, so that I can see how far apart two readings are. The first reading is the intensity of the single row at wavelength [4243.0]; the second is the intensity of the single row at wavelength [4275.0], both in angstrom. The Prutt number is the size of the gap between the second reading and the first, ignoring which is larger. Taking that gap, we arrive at 1.9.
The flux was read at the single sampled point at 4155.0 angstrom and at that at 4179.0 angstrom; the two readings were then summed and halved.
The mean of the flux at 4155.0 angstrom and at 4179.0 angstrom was 10.95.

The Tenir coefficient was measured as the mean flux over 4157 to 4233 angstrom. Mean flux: 11.2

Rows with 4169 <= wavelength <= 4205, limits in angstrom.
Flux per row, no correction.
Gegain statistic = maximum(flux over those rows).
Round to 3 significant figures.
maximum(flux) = 12.6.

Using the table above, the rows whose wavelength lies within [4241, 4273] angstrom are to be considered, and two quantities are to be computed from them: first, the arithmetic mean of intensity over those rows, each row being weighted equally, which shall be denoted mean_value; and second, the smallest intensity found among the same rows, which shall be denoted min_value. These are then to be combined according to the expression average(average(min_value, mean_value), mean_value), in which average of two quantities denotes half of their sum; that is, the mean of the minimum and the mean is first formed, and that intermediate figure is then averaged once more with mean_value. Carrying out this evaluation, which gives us 11.5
